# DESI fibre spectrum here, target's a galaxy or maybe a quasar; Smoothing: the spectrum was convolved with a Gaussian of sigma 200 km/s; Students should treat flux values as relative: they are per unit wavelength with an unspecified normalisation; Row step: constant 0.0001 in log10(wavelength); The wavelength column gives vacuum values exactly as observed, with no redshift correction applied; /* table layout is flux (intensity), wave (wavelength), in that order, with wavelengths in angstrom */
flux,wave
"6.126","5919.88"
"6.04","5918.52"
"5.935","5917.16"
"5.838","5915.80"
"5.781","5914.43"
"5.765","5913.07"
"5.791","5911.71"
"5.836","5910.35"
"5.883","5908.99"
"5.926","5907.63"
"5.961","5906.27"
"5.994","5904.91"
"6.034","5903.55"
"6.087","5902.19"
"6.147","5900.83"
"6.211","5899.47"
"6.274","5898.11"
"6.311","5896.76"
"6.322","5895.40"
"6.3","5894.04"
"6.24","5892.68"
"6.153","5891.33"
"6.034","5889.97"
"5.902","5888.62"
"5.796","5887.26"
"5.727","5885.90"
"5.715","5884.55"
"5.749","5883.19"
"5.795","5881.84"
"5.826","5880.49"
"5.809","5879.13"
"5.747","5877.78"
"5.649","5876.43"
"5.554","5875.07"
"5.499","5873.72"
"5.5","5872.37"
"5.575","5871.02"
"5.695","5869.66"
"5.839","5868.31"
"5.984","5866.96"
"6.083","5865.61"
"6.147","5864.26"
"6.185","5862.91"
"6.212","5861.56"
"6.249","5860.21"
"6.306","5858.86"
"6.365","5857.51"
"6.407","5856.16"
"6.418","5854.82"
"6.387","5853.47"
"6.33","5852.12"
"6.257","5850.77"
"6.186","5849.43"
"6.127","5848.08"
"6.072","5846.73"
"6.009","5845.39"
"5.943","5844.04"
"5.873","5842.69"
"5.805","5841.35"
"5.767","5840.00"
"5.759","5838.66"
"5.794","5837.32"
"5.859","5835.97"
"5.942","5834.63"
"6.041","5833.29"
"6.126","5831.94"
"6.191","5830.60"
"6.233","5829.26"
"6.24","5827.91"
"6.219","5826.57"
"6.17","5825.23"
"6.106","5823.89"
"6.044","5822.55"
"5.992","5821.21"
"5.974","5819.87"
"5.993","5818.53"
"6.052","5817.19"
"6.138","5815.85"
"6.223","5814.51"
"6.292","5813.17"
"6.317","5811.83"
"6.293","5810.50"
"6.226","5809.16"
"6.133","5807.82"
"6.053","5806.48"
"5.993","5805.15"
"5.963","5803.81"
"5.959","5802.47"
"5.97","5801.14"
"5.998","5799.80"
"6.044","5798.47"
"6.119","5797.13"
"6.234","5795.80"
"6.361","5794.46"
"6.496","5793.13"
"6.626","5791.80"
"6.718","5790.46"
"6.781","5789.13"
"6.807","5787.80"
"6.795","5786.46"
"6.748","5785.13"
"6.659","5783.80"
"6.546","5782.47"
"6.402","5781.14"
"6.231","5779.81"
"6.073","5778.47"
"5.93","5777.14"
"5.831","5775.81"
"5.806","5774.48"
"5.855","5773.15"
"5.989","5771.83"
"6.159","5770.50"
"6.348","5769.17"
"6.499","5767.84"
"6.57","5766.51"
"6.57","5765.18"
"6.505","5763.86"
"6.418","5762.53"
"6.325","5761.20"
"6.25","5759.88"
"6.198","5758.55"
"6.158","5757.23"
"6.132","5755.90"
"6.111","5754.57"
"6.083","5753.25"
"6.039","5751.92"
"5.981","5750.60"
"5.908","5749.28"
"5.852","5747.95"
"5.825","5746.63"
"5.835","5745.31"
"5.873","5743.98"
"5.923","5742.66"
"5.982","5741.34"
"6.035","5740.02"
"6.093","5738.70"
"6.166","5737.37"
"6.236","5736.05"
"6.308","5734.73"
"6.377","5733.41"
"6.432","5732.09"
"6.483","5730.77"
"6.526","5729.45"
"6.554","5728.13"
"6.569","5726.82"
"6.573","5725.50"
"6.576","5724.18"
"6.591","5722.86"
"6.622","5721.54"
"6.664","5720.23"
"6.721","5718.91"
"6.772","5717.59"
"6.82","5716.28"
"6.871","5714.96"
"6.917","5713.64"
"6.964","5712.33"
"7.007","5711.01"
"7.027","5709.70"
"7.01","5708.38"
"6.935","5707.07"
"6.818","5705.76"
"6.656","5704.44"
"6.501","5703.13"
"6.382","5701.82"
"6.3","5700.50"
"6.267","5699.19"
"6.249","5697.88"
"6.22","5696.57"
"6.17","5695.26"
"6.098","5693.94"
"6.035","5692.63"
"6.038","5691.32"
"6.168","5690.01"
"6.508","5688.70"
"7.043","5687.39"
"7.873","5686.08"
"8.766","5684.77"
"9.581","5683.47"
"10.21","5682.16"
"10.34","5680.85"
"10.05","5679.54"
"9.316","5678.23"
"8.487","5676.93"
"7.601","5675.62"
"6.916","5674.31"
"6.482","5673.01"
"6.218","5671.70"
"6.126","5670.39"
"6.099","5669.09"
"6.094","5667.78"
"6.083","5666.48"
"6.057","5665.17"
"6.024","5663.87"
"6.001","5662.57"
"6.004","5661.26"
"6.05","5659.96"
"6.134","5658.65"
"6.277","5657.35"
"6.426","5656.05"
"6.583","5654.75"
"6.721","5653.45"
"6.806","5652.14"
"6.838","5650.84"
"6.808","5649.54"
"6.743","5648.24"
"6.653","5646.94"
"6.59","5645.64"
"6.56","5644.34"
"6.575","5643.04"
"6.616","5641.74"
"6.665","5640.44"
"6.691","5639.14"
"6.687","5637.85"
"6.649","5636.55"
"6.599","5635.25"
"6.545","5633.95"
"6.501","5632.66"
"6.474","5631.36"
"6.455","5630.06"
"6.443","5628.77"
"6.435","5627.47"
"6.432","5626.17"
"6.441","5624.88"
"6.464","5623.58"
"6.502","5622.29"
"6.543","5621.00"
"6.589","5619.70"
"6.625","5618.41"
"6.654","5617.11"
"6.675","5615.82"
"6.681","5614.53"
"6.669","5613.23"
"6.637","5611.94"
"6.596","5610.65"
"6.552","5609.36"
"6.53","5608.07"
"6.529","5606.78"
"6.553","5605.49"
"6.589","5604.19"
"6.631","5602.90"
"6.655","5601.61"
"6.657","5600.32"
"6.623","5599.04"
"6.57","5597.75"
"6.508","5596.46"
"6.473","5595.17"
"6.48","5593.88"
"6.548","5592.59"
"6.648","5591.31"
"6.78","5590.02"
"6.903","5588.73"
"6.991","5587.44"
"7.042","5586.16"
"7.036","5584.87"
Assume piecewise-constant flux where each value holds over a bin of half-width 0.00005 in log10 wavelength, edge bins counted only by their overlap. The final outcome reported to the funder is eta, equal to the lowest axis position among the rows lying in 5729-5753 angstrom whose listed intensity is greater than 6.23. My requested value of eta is 5729.45 angstrom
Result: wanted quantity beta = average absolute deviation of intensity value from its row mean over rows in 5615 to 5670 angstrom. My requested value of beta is 0.20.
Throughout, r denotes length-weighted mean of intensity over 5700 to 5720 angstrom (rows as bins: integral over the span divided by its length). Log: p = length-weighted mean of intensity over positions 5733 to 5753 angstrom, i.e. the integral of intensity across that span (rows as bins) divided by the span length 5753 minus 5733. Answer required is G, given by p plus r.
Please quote 12.8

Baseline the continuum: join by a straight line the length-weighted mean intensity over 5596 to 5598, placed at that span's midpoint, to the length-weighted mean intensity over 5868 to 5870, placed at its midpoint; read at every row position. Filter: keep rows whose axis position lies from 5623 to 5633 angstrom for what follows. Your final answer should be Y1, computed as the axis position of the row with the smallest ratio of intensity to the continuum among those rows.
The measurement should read 5626.17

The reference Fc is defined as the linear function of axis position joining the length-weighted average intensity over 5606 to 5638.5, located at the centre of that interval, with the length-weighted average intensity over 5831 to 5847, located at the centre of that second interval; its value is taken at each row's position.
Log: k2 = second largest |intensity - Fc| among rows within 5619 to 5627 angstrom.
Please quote 0.1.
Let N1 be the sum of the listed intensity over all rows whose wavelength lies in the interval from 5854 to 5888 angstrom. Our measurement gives 148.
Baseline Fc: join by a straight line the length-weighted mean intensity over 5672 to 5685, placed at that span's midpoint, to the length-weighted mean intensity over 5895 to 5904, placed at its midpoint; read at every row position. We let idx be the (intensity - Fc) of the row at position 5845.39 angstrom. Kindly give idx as -0.8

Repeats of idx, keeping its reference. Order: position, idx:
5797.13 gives -1.2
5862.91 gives -0.4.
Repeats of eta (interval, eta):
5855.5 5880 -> 5856.16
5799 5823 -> 5810.50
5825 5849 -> 5827.91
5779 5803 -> 5779.81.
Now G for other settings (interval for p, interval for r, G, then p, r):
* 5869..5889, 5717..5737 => 12.2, 5.70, 6.53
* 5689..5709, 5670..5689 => 14.5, 6.39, 8.16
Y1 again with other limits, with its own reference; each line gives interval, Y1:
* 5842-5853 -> 5842.69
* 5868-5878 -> 5872.37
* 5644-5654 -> 5644.34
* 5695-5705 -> 5695.26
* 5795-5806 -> 5802.47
